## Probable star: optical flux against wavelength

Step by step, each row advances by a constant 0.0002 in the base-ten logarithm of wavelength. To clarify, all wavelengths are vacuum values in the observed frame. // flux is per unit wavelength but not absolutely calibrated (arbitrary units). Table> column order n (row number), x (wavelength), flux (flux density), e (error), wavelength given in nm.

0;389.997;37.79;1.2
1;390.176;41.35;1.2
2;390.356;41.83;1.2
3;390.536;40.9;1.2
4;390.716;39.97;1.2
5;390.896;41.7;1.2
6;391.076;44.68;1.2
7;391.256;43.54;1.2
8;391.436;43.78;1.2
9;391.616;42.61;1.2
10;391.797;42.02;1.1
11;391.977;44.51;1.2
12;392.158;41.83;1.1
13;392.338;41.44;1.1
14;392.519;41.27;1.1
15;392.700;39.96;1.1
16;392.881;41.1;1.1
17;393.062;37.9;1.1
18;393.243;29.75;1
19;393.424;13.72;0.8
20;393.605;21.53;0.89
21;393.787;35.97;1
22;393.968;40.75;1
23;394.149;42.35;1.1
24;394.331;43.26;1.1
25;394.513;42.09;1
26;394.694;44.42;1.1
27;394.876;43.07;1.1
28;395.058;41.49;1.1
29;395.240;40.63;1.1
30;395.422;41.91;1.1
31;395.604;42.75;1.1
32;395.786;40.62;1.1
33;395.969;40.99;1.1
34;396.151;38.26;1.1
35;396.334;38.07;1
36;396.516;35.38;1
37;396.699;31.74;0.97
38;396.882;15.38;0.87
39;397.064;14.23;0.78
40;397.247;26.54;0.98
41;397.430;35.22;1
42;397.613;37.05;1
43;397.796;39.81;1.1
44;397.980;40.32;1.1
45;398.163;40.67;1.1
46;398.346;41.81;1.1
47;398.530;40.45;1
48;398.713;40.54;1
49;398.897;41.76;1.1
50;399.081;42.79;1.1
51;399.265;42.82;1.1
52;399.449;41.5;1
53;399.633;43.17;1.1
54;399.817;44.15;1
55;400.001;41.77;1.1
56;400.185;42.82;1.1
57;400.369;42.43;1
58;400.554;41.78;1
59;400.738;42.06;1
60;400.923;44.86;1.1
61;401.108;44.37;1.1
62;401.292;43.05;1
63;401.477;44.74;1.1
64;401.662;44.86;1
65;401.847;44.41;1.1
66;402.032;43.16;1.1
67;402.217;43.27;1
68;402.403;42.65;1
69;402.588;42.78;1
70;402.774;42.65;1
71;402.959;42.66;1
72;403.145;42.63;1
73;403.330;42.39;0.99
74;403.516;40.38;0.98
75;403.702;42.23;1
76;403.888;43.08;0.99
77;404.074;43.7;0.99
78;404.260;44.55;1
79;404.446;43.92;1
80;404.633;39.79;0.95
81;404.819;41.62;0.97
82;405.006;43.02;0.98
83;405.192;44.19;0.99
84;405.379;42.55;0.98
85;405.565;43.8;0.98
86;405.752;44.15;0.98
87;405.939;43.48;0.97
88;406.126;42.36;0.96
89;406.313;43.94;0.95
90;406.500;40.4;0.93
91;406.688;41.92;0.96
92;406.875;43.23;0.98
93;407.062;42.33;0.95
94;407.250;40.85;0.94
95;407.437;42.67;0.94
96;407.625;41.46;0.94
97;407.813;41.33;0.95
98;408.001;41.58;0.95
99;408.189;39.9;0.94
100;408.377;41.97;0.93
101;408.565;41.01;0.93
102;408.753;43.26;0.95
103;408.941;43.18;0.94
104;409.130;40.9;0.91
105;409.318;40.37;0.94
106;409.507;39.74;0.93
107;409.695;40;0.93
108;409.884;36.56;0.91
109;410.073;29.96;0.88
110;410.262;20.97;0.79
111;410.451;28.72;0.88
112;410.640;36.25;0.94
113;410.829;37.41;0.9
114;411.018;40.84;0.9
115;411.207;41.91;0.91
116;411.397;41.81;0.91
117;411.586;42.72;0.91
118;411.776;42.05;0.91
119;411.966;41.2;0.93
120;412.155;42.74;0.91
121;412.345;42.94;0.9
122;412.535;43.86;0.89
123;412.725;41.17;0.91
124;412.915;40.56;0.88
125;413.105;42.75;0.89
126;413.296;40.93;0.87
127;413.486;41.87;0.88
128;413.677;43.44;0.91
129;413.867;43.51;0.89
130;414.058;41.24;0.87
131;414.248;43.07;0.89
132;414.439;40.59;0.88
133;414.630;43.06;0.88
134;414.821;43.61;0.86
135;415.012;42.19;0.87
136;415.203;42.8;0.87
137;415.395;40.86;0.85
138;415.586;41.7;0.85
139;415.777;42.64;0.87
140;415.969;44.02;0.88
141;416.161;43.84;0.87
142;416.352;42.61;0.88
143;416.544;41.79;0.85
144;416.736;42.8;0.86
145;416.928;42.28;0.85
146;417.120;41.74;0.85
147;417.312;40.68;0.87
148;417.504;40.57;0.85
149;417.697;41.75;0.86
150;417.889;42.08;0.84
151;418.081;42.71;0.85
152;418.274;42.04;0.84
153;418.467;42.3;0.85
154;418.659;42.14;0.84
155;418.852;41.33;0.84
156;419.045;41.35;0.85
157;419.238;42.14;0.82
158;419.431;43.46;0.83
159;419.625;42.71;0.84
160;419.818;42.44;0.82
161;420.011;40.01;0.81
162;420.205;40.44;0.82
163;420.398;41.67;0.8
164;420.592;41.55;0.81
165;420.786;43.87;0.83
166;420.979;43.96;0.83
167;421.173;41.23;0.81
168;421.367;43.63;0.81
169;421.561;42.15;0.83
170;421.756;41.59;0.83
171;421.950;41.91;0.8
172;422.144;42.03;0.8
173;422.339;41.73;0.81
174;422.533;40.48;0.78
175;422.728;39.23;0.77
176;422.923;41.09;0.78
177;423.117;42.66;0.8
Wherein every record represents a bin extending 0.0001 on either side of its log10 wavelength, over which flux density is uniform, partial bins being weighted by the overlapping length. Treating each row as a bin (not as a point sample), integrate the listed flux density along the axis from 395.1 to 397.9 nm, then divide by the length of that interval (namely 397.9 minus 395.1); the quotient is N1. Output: 34.7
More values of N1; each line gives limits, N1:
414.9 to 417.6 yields 42.2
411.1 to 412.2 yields 42.0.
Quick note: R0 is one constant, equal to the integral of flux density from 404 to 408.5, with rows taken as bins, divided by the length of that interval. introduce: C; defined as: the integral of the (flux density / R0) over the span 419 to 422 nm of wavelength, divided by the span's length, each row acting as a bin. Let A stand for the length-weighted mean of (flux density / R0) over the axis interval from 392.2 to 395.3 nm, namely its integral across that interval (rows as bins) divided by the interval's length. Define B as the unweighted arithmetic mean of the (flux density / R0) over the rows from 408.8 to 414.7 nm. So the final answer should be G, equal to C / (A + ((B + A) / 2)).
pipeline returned 0.55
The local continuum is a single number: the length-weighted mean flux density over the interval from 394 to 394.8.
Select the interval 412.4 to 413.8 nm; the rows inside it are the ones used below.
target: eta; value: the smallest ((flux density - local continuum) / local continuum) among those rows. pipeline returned -0.05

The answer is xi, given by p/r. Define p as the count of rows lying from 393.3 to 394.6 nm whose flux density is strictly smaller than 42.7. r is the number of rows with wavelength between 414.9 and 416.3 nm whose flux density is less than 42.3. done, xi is 2.00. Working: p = 6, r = 3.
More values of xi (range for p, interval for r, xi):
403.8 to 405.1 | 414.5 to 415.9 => 0.67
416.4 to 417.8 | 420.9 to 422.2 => 1.20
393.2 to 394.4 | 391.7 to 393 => 1.00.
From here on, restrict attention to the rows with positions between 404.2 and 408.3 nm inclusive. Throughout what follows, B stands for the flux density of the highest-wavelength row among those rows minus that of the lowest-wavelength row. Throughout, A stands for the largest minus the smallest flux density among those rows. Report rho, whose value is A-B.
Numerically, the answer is 9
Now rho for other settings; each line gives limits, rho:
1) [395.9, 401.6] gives 27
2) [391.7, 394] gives 32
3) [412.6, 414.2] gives 3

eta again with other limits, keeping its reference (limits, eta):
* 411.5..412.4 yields -0.04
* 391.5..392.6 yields -0.04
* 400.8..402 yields 0.00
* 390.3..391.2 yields -0.07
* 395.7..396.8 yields -0.26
